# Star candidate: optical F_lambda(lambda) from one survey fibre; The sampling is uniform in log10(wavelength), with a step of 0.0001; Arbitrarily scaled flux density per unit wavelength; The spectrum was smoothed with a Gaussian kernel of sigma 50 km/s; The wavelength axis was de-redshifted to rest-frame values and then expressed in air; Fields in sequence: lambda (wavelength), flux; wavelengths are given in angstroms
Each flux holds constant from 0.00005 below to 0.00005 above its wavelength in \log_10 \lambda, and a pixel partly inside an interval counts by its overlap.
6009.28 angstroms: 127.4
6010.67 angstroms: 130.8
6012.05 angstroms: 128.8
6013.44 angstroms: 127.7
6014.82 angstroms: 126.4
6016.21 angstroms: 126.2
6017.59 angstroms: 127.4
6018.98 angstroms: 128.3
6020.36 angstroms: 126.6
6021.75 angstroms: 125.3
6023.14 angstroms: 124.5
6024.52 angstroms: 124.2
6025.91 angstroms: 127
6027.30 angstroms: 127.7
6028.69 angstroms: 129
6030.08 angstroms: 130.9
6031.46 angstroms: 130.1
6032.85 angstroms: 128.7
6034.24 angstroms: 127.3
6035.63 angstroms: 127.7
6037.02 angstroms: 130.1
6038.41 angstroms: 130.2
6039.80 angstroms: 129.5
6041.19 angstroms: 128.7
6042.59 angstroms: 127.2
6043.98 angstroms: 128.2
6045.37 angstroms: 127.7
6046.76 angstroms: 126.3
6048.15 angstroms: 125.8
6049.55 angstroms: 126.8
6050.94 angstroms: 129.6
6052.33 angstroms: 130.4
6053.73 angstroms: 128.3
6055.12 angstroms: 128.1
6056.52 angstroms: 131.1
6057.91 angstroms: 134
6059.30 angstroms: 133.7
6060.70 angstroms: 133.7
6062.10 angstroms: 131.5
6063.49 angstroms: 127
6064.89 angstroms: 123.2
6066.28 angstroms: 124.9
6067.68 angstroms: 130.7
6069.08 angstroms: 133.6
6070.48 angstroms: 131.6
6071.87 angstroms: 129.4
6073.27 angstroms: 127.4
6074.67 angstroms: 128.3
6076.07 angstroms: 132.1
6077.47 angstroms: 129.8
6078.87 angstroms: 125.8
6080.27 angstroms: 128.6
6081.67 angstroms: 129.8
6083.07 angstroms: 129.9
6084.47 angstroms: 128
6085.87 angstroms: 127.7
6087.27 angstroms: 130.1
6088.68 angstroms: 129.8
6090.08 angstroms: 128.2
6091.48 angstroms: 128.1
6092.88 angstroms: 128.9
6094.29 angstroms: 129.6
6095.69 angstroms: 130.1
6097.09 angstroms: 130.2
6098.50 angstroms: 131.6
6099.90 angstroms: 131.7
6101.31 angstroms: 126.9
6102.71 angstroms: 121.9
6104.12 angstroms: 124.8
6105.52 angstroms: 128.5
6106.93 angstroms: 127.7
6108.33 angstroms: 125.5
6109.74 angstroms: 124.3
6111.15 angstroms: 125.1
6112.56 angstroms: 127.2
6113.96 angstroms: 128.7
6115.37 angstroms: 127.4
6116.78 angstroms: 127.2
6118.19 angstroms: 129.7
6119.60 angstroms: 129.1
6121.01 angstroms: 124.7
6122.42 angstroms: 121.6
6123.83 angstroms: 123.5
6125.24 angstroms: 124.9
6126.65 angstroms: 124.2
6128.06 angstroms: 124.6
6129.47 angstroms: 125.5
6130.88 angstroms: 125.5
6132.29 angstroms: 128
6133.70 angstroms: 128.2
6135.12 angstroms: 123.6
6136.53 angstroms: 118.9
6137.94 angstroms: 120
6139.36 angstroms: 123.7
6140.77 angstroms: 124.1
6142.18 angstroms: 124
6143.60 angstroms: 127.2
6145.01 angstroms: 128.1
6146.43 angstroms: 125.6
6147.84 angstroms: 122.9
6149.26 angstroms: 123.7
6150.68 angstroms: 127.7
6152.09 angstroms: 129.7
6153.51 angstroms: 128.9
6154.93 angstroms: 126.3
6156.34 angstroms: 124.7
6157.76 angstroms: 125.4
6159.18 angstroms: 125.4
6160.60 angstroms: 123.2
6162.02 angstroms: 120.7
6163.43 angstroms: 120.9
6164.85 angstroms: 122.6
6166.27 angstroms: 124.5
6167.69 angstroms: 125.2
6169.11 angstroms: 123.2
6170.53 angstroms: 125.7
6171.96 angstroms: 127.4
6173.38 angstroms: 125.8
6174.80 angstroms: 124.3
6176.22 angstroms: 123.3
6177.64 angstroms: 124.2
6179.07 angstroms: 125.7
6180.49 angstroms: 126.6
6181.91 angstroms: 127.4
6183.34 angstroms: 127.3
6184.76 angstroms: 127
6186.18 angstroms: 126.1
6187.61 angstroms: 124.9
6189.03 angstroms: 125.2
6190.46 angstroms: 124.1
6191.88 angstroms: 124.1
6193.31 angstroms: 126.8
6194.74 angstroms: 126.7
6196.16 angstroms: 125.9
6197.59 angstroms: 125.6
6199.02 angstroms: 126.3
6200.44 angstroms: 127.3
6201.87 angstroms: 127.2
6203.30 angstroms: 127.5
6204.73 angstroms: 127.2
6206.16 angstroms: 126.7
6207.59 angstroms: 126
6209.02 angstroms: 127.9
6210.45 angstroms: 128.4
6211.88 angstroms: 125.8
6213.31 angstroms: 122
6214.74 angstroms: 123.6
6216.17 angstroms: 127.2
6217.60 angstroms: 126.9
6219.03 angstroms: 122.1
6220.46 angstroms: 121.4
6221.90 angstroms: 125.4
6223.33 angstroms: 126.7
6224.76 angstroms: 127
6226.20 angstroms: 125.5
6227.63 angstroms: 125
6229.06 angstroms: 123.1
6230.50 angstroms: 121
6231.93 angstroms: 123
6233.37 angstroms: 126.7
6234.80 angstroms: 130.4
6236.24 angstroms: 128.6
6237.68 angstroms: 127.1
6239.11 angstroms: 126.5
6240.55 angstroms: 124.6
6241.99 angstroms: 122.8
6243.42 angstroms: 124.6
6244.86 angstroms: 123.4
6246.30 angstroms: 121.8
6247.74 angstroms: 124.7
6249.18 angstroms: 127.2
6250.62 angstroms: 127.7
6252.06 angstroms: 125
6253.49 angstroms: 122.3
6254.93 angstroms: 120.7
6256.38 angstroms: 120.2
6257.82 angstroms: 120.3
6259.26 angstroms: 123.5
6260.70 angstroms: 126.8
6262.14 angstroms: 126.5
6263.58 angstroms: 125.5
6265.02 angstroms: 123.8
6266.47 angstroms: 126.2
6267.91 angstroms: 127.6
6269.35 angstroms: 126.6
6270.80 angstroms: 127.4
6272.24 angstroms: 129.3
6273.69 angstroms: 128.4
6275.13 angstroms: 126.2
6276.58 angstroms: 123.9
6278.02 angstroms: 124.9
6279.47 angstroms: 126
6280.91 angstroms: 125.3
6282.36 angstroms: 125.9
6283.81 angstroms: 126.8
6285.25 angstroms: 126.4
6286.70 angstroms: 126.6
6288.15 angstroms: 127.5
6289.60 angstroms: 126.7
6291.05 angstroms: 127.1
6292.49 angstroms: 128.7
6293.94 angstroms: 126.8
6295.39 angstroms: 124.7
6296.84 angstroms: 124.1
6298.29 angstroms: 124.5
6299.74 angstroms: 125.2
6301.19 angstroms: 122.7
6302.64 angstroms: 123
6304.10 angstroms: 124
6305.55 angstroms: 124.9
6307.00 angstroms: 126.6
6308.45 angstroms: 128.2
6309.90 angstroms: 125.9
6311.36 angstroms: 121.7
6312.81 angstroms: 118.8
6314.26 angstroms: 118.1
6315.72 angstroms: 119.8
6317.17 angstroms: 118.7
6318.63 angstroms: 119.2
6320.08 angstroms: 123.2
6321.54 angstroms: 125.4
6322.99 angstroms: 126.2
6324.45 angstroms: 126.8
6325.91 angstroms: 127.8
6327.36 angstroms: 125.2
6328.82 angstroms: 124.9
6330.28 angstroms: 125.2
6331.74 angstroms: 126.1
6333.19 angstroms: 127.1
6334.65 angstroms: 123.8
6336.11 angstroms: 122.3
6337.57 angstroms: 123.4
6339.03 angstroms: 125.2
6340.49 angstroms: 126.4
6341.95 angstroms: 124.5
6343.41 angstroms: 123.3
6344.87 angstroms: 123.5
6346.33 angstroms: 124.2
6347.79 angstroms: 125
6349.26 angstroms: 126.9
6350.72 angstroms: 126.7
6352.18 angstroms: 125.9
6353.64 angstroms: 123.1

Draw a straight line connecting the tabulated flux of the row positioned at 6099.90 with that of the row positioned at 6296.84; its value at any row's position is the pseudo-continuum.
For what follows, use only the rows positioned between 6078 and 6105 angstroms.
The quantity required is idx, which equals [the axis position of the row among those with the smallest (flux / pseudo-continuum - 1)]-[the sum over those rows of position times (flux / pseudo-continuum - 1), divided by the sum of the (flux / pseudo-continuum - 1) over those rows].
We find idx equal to 10.9 angstroms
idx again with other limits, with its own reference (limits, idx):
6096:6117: -5.1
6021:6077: -19.2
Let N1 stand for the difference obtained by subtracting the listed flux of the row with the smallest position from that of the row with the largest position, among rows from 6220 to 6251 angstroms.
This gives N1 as 6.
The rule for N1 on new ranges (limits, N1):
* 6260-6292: 0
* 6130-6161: -2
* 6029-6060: 3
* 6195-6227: 0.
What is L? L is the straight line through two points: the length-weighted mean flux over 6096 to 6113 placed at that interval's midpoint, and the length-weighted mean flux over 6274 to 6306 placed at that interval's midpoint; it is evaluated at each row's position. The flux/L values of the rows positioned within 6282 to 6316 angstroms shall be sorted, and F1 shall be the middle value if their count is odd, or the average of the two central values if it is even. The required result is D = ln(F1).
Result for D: 0.000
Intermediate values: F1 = 1.00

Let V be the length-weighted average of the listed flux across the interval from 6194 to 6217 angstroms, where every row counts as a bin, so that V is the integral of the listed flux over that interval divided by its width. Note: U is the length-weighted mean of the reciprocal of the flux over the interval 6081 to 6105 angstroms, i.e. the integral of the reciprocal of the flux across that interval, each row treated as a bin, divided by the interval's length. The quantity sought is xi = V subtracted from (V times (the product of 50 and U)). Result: -77.2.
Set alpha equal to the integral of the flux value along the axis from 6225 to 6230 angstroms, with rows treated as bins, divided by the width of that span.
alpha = 125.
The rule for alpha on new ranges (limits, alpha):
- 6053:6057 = 129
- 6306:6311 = 126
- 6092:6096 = 129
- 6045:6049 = 126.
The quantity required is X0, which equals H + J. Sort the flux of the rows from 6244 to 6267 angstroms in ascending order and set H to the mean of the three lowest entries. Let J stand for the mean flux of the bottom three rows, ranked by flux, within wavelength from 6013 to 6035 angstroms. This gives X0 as 245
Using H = 120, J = 125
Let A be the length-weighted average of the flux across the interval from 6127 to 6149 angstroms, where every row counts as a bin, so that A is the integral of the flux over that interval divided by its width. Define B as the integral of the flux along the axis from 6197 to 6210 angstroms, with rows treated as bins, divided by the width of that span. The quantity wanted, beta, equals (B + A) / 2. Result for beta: 126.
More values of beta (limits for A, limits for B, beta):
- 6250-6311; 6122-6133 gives 125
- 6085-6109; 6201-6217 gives 127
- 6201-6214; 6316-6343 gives 125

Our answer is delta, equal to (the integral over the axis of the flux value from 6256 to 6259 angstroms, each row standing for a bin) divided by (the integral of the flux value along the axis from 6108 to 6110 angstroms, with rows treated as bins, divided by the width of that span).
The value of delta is 3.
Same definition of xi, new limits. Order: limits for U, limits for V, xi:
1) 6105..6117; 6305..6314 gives -75.2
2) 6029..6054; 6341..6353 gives -76.4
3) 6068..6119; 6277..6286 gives -76.9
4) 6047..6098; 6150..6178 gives -76.6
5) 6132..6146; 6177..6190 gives -75.4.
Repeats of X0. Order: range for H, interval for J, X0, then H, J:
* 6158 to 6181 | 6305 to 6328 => 240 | 121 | 119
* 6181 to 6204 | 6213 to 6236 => 246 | 124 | 121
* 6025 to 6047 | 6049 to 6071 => 252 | 127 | 125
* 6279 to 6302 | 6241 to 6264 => 244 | 124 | 120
